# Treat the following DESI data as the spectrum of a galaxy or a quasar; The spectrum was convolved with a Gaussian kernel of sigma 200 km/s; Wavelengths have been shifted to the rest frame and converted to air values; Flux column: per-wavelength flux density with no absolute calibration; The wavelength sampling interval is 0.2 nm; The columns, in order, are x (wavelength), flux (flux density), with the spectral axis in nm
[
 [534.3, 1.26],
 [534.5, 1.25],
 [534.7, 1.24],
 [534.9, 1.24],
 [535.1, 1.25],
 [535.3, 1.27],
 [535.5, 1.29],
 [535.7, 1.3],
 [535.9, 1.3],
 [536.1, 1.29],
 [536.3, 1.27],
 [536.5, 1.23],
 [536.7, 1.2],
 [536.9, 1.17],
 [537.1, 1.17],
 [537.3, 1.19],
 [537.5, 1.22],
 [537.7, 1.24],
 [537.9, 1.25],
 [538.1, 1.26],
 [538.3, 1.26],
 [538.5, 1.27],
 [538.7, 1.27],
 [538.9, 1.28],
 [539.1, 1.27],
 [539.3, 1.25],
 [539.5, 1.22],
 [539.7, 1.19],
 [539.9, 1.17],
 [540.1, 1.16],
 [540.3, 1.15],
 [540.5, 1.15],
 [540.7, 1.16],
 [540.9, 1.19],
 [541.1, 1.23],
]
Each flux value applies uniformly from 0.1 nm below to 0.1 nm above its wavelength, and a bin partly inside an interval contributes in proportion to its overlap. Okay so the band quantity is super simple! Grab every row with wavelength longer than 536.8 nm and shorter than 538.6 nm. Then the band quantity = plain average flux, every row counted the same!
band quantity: 1.23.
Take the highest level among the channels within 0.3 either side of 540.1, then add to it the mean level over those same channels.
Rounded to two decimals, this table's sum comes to 2.33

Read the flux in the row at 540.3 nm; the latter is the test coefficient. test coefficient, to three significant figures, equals 1.15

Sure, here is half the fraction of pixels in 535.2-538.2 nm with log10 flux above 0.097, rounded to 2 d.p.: 0.23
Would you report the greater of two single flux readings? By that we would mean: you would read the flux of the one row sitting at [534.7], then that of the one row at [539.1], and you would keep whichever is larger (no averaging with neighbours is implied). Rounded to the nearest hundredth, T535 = 1.27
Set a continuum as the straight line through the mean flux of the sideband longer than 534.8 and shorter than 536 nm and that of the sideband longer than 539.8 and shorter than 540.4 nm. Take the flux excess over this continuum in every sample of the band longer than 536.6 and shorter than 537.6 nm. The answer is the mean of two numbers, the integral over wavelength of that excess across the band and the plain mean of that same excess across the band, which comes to -0.04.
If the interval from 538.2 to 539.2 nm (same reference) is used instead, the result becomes 0.08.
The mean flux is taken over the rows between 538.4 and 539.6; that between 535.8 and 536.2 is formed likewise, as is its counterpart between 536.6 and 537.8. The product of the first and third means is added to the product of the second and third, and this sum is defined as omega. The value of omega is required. 3.06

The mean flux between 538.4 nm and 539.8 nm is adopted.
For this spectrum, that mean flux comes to 1.25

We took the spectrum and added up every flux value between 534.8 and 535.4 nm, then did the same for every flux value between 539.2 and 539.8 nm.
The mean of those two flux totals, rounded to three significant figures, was 3.71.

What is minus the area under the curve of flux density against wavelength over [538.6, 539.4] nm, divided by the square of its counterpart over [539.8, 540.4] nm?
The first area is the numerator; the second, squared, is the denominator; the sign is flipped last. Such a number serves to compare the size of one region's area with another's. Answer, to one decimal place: -2.1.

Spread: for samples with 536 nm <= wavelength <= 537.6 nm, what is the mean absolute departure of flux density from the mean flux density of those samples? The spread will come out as 0.035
